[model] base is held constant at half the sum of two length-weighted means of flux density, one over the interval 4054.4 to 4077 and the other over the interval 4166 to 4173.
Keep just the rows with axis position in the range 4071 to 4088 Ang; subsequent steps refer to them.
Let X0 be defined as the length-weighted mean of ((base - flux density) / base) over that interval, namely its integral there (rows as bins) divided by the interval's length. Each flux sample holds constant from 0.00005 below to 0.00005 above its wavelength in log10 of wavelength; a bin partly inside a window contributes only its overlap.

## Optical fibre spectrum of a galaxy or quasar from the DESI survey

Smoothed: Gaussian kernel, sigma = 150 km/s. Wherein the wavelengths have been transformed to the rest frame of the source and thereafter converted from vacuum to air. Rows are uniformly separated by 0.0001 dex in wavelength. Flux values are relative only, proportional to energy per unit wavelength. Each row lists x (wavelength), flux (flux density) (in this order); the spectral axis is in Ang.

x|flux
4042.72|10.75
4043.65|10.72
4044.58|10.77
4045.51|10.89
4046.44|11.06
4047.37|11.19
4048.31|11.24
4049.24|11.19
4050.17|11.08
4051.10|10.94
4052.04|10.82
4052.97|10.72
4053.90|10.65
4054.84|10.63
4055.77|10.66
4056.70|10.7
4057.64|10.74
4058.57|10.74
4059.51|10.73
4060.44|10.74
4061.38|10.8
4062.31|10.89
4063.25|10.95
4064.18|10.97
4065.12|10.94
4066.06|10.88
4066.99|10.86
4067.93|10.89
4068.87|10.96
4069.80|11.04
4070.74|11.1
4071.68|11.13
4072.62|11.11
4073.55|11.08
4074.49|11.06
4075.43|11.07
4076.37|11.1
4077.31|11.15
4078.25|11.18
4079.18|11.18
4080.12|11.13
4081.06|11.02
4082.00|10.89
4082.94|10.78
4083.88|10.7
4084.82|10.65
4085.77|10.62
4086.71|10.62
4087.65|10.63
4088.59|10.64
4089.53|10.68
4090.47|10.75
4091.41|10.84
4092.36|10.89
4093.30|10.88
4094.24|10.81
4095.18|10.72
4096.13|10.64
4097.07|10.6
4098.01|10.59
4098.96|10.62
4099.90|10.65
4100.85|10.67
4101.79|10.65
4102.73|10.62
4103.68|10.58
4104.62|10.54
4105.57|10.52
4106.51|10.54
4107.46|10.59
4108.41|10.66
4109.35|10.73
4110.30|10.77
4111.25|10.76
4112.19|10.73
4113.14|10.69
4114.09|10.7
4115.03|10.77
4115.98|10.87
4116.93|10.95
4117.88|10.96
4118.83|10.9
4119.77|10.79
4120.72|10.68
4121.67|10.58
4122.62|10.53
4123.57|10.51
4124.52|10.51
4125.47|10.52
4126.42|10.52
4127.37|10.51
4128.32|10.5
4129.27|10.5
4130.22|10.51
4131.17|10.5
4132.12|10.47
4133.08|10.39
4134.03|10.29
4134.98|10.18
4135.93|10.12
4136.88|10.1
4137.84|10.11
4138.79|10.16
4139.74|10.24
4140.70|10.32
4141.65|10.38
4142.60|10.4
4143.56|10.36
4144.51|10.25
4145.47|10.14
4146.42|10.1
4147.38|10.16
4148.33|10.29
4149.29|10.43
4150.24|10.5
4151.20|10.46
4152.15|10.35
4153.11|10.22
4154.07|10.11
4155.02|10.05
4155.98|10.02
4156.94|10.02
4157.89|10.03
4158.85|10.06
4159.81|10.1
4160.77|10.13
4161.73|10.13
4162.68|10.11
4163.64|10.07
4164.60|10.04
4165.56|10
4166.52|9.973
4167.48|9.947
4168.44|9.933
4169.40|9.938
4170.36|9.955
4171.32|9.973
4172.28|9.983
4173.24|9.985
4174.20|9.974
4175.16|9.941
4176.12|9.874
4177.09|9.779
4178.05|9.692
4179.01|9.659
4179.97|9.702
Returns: -0.05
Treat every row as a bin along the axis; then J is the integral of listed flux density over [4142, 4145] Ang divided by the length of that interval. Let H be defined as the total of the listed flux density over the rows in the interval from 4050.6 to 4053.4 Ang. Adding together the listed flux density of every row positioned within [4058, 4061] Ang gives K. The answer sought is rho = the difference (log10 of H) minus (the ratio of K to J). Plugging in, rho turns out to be -1.6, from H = 32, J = 10.3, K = 32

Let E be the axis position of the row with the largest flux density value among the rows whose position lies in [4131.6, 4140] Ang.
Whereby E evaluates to 4132.12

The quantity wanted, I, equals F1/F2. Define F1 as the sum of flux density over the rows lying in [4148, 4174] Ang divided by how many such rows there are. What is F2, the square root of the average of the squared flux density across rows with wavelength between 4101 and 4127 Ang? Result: 0.95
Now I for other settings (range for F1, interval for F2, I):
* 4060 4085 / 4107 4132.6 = 1.03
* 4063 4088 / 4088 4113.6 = 1.03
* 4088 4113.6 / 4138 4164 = 1.05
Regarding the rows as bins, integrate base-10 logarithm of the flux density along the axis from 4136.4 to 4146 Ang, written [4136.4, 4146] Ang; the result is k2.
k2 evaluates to 9.7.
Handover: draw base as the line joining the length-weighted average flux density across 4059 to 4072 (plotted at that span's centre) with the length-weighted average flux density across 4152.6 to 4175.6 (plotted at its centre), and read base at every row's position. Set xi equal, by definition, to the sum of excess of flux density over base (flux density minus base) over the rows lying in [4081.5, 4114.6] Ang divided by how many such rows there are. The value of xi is 0.063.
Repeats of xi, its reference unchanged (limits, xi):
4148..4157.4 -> 0.113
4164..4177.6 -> -0.019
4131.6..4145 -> 0.009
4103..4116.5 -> 0.160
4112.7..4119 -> 0.374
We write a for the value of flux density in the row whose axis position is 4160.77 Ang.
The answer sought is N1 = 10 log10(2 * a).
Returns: 13.1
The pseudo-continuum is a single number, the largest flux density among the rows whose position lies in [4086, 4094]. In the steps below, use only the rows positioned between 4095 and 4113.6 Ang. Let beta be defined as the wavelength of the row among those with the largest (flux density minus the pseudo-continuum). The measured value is 4110.30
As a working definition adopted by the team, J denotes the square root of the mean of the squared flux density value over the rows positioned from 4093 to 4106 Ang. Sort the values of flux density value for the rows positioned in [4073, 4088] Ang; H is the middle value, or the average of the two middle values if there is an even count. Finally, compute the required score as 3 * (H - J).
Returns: 1.2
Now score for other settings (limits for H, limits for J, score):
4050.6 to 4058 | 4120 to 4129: 0.5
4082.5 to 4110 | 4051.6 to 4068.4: -0.4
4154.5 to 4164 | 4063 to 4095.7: -2.5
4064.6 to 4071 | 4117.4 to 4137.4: 1.3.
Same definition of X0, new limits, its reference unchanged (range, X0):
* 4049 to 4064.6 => -0.04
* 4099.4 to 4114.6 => -0.02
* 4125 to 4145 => 0.01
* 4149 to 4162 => 0.02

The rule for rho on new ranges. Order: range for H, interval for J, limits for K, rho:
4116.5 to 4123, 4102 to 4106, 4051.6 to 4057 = -4.2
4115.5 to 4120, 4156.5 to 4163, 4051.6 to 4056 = -3.6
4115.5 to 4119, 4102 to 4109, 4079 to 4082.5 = -2.5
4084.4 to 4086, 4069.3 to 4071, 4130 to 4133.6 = -2.4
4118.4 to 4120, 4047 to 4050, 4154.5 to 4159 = -3.2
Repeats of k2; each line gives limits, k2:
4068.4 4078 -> 10.0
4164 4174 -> 10.0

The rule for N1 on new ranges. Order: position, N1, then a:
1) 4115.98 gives 13.4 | 10.87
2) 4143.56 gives 13.2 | 10.36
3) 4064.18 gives 13.4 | 10.97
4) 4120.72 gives 13.3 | 10.68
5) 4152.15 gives 13.2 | 10.35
